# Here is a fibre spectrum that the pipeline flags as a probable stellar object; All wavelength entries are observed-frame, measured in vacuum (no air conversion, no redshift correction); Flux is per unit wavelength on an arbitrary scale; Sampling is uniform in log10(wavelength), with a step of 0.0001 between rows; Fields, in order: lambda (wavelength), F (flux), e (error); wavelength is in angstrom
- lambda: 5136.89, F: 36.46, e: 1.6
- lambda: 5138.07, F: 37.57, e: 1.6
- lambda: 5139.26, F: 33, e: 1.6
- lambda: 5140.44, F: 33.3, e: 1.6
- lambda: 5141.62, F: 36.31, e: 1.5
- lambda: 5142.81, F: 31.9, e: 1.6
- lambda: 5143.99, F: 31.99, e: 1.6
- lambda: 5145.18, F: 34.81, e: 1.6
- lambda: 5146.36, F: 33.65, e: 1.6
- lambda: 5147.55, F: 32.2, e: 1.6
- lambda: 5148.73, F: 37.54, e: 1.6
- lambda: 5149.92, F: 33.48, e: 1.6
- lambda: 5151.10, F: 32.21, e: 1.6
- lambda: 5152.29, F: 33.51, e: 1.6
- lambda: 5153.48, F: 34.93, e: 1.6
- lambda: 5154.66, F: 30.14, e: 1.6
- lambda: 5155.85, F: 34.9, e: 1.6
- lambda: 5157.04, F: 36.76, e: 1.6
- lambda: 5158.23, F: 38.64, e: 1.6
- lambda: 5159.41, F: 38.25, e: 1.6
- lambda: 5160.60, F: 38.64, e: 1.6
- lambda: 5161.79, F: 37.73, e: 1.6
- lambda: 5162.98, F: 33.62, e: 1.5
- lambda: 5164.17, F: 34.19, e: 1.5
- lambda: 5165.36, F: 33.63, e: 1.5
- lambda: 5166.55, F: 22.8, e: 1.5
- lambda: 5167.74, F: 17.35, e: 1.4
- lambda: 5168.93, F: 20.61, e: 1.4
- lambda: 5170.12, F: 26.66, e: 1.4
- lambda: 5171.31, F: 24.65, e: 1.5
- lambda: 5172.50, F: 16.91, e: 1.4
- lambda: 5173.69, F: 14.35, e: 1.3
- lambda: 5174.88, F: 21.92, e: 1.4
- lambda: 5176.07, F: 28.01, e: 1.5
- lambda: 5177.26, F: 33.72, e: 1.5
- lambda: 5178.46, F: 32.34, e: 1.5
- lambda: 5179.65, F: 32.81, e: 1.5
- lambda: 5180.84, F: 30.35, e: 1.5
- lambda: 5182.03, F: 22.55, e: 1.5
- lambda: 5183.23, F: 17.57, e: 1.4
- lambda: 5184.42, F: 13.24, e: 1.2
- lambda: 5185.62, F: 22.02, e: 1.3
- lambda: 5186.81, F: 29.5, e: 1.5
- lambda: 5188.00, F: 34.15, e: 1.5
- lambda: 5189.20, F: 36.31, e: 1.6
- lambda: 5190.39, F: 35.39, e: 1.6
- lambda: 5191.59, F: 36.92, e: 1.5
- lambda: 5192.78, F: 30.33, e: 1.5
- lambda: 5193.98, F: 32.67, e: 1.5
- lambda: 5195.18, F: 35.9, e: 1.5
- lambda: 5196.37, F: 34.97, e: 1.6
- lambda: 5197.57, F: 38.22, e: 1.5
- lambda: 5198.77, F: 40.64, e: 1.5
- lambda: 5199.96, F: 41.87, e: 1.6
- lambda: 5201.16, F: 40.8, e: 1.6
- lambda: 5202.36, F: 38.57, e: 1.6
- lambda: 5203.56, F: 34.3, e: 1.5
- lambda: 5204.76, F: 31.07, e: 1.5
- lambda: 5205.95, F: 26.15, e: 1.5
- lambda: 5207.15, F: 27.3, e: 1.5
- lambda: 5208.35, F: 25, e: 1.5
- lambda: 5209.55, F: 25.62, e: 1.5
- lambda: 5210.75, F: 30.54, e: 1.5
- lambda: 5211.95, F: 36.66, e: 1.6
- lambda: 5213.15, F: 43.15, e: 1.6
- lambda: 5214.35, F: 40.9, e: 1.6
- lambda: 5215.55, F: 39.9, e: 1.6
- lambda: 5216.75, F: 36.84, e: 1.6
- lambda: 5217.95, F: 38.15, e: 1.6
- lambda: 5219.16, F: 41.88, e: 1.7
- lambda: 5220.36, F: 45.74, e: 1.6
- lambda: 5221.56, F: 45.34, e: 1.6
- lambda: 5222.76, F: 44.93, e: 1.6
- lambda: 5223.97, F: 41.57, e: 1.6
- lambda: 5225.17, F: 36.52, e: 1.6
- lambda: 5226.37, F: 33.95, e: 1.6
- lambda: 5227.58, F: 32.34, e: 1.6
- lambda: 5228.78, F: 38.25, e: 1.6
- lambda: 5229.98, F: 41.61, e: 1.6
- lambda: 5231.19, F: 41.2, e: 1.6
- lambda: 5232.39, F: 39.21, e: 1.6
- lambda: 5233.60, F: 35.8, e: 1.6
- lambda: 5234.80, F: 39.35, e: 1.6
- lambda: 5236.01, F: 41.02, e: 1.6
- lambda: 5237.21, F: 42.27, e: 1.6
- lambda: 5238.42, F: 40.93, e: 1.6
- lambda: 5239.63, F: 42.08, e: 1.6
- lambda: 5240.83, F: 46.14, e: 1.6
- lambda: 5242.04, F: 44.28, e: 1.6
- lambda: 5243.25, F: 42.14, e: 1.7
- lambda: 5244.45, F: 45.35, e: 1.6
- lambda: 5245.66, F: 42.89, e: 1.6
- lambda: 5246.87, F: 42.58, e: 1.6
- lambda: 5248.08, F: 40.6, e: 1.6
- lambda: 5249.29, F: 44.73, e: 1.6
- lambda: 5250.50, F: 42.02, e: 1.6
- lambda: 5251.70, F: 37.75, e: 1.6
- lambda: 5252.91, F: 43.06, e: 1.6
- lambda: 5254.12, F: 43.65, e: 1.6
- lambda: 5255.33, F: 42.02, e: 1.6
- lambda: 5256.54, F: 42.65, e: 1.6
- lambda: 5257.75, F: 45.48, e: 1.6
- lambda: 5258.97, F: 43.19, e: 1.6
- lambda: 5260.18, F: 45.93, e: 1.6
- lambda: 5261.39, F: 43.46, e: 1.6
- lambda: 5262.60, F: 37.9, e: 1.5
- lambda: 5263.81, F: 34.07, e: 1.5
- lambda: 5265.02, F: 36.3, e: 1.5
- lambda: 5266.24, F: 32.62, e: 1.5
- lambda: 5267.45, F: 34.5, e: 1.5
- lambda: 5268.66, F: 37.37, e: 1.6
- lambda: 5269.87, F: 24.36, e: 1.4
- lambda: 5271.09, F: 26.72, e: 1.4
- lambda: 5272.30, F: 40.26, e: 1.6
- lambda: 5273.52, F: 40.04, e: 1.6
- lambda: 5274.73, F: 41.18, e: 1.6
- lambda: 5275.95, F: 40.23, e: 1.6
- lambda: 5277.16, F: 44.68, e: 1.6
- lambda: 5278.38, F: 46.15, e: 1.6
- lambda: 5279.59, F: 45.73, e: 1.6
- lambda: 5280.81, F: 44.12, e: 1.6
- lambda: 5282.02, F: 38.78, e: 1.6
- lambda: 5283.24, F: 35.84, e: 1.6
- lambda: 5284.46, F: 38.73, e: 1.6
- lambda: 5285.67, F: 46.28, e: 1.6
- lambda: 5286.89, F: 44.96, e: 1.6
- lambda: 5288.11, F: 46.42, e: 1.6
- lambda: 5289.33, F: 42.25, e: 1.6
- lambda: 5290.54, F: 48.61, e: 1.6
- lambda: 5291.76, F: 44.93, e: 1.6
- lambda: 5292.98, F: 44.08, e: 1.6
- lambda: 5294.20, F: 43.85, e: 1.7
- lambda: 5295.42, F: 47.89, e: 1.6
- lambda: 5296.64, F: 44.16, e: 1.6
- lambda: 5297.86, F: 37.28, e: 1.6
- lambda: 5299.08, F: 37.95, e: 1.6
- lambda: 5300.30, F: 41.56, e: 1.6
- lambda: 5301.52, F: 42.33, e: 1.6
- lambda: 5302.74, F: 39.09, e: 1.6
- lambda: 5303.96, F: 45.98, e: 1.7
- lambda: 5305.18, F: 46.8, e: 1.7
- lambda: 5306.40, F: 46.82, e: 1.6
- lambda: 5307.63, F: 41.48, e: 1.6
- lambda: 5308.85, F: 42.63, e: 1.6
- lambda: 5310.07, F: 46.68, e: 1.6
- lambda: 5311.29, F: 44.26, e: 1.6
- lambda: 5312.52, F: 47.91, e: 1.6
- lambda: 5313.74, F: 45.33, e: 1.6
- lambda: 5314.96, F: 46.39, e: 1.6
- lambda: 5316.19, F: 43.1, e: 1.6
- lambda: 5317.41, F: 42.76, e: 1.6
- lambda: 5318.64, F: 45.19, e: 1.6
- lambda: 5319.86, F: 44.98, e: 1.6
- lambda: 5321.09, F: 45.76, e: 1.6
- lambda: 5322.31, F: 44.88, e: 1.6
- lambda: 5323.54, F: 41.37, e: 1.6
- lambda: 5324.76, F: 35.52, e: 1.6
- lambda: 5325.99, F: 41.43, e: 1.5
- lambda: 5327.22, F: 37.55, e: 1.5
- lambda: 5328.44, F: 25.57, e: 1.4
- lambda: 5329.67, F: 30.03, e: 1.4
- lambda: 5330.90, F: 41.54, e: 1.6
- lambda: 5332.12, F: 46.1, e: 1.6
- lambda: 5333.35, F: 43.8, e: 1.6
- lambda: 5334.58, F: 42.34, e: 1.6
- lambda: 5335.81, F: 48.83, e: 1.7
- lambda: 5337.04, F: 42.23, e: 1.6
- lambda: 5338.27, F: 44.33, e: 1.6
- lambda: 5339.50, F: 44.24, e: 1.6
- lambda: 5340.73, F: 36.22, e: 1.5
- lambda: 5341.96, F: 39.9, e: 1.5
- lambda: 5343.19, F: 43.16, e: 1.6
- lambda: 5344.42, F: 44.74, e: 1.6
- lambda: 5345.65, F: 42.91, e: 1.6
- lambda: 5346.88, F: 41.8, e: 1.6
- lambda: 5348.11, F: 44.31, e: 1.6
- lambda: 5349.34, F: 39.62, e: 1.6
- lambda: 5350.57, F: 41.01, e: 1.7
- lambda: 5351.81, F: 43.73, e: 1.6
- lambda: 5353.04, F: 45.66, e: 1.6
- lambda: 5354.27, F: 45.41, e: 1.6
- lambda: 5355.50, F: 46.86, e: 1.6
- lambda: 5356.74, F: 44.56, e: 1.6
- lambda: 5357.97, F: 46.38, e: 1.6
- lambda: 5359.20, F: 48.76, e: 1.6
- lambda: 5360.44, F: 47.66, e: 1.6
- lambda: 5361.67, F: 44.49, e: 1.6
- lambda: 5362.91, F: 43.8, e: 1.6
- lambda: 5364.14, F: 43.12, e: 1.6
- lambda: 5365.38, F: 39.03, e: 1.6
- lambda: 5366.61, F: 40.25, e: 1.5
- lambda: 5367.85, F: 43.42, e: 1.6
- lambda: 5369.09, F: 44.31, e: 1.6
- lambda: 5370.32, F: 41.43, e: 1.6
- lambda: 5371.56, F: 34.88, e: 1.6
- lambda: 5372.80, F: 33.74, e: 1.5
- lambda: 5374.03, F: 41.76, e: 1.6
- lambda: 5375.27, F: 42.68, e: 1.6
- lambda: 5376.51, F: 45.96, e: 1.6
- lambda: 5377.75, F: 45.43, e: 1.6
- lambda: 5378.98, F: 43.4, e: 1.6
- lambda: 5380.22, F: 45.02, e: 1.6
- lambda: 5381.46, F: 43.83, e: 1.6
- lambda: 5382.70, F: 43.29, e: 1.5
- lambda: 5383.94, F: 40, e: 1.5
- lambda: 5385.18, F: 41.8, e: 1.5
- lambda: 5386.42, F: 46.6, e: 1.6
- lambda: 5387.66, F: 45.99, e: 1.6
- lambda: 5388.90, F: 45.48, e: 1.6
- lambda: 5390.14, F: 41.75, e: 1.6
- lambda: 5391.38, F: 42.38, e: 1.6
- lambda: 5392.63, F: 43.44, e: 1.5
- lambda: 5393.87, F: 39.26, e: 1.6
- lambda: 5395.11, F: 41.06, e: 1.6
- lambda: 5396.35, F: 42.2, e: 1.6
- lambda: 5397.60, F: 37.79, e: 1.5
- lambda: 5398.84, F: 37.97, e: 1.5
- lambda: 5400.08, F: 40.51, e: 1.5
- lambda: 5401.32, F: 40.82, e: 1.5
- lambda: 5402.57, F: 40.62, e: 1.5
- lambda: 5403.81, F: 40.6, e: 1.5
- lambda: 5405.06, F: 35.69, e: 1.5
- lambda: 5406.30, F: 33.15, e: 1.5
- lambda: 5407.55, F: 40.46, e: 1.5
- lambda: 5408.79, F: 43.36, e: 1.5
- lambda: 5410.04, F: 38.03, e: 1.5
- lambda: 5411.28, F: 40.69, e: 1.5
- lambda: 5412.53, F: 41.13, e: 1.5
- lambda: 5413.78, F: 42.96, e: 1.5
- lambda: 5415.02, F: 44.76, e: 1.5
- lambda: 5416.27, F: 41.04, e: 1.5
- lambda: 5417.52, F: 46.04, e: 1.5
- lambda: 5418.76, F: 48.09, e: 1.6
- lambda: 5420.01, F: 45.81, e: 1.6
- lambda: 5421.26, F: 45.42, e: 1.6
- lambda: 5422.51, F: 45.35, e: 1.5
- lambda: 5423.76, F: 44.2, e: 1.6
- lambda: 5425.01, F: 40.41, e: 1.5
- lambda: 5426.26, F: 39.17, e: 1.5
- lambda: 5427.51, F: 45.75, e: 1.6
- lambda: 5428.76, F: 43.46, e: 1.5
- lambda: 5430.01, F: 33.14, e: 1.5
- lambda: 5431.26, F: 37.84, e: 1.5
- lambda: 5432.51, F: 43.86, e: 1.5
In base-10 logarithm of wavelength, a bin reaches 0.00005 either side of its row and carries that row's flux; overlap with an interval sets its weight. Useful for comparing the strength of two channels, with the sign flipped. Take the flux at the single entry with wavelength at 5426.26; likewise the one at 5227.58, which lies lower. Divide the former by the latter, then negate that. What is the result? -1.21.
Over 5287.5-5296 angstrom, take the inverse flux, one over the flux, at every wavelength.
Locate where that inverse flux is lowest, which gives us 5290.54 angstrom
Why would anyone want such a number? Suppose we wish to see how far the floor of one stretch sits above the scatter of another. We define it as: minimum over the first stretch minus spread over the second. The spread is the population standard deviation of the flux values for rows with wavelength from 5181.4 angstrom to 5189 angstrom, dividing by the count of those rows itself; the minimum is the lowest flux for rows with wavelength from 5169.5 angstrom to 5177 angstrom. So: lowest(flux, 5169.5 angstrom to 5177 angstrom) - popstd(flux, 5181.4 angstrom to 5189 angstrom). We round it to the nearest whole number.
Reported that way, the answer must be 7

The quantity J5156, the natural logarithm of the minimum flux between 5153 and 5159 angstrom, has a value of 3.41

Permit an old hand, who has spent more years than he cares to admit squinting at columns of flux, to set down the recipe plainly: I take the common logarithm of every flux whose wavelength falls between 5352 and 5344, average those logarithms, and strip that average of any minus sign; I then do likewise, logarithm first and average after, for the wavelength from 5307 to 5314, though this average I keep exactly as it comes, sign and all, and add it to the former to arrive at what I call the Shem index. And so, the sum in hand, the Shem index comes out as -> 3.28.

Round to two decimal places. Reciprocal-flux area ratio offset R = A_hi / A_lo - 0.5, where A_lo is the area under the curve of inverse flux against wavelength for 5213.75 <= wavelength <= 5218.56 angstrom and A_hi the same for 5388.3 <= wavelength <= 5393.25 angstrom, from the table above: 0.43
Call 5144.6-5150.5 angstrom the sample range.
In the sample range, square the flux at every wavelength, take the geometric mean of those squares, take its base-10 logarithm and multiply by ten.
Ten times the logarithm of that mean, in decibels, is 30.7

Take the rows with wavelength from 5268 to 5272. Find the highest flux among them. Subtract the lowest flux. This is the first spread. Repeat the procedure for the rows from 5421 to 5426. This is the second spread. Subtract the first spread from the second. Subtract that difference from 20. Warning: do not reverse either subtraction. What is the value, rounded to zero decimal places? 28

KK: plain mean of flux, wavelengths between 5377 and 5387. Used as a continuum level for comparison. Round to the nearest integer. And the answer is 44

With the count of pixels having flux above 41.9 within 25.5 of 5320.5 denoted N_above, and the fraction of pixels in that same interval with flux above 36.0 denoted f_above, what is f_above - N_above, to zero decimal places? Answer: -27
